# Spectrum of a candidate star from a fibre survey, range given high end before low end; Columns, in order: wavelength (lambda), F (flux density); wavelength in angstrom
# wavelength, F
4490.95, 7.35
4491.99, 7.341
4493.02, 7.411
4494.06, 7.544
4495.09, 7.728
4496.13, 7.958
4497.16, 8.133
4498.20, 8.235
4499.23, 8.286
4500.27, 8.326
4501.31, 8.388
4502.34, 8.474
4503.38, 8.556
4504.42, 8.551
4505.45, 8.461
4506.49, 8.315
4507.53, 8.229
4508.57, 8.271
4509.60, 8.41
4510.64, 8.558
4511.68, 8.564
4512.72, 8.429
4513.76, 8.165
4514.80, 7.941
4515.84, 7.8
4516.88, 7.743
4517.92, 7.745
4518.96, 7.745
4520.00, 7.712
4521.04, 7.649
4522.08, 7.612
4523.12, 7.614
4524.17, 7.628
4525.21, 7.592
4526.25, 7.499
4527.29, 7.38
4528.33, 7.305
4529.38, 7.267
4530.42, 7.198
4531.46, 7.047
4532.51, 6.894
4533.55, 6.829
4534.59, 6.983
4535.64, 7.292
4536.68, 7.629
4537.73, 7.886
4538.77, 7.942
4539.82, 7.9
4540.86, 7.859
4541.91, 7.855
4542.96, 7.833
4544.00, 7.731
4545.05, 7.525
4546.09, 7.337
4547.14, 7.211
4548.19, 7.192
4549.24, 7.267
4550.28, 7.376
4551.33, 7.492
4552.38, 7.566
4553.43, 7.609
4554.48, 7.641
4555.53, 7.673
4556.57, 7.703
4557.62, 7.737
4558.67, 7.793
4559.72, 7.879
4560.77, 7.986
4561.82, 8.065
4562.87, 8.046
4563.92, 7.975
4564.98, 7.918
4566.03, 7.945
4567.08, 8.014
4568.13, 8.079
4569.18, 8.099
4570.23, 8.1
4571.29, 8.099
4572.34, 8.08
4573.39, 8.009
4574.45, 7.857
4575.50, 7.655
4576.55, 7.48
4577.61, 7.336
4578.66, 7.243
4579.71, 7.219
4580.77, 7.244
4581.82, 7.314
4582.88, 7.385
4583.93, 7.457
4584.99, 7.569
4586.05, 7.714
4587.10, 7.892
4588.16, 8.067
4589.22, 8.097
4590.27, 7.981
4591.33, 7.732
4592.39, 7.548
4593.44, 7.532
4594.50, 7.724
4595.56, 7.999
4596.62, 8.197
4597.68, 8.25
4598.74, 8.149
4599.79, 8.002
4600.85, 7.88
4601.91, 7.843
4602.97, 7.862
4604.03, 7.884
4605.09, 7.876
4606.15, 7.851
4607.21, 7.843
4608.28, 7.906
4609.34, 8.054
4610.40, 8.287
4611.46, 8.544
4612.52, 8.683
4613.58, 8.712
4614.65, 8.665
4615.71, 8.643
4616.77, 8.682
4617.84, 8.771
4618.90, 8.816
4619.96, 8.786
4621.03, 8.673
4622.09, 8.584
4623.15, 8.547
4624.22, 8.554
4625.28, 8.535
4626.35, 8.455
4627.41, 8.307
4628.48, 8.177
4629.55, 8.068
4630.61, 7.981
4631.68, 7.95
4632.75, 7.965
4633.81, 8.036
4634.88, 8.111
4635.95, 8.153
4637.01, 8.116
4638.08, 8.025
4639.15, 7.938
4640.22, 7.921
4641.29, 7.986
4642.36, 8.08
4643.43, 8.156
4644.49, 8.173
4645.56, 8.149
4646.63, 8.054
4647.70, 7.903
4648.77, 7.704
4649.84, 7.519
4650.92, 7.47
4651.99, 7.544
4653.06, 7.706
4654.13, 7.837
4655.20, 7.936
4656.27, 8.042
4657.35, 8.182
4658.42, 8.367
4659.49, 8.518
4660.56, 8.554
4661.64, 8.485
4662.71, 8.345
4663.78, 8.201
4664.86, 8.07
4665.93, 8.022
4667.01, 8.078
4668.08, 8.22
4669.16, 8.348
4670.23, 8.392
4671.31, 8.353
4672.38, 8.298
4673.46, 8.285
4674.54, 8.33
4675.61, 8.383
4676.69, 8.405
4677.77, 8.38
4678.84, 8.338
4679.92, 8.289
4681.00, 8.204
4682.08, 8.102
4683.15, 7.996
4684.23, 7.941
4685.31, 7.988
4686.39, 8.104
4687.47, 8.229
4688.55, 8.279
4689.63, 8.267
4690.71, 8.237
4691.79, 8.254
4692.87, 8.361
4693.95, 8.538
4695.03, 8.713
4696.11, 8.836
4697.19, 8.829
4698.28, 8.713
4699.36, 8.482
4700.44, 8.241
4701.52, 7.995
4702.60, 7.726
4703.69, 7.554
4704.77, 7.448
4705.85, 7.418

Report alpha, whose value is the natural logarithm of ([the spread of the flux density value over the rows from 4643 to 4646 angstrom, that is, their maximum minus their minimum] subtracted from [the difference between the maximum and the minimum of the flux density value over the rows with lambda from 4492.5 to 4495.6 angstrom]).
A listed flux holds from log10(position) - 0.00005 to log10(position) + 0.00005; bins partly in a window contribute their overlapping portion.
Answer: -1.2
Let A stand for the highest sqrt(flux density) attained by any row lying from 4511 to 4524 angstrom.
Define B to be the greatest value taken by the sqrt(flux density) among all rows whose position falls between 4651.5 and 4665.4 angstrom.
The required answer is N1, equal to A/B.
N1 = 1.001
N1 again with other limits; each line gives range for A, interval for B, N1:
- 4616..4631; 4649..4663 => 1.015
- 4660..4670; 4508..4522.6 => 0.999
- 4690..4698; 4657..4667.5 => 1.016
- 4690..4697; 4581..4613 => 1.009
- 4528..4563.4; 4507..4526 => 0.970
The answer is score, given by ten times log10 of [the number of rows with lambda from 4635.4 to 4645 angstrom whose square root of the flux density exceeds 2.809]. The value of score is 9.5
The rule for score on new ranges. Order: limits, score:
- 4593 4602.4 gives 7.0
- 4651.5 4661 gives 7.8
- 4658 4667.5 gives 9.5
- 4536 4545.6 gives 3.0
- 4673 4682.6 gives 9.5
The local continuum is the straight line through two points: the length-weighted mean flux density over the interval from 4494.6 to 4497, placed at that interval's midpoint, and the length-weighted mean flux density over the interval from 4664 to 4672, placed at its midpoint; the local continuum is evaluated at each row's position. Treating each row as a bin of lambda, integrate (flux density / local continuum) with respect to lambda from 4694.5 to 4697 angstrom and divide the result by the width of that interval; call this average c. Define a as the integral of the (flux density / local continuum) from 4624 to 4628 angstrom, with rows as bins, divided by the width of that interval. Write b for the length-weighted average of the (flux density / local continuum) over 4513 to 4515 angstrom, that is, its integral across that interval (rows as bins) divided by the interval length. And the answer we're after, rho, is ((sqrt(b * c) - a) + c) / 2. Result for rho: 0.534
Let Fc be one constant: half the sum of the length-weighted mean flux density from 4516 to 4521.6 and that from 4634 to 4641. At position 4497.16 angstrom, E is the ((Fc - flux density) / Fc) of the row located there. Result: -0.03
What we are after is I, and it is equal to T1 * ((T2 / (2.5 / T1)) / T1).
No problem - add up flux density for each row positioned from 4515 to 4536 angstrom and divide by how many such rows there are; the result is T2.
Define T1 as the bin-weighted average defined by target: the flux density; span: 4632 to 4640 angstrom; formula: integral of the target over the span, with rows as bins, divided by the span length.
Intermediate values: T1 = 8.04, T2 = 7.43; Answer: 23.9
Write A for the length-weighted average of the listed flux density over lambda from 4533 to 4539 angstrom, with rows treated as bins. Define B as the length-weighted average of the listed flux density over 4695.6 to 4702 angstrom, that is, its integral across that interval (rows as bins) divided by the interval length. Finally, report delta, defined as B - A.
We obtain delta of 1.1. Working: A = 7.41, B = 8.5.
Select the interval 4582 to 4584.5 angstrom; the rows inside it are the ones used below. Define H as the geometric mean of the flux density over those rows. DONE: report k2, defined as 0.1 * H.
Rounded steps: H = 7.42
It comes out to 0.742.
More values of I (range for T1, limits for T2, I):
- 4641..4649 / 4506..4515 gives 26.8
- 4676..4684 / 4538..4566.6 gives 25.4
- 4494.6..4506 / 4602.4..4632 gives 27.7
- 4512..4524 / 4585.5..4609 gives 24.8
